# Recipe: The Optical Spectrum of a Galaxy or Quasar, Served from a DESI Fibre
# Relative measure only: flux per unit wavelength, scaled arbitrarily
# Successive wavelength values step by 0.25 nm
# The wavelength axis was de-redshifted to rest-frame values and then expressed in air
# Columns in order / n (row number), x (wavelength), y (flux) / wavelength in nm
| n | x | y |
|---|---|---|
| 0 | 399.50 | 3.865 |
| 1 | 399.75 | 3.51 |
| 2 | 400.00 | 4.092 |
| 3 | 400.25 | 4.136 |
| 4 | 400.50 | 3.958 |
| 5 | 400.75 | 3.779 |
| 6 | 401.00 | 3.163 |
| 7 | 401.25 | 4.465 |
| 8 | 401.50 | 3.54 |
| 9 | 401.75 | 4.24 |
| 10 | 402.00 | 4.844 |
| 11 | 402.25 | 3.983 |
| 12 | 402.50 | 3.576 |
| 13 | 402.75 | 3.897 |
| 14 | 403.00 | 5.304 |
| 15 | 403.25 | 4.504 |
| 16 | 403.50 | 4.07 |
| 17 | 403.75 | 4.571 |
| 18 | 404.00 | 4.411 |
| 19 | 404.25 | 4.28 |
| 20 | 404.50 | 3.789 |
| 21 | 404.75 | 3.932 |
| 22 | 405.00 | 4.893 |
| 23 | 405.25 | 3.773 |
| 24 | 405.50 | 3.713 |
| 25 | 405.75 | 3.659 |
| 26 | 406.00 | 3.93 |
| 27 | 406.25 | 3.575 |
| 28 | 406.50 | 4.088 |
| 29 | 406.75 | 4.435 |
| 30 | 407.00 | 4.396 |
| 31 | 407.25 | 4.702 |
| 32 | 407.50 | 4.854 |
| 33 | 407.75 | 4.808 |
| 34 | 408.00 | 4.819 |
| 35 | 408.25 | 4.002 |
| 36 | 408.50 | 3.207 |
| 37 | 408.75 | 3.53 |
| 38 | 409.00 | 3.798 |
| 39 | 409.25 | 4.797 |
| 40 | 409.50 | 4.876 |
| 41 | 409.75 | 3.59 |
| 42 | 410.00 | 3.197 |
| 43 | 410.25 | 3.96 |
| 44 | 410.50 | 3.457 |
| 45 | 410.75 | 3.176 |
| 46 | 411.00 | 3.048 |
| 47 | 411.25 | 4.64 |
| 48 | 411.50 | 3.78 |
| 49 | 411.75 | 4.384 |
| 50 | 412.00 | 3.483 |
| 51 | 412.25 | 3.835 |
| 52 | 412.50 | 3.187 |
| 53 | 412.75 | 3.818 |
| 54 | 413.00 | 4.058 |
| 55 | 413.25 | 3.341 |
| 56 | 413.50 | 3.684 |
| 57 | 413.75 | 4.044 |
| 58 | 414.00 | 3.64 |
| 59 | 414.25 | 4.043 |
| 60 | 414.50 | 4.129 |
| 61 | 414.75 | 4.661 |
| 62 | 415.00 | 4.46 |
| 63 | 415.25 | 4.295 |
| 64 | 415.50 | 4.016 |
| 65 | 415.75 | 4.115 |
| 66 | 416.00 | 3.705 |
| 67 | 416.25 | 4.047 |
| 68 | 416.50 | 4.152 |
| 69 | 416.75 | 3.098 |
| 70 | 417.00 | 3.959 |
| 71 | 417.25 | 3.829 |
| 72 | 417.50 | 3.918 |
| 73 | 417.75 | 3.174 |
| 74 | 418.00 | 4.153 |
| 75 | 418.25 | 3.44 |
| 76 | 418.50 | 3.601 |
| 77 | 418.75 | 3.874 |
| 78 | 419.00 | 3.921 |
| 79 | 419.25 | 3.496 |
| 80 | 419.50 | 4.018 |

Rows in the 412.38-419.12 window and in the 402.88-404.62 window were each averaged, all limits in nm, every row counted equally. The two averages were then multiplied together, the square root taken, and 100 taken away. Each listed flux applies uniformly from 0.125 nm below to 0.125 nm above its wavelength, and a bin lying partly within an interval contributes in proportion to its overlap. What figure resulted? -95.9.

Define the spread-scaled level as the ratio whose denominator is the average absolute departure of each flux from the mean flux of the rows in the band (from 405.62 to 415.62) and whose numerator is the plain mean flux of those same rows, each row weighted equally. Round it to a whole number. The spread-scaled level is 9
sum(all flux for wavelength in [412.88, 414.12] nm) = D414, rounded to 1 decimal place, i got 18.8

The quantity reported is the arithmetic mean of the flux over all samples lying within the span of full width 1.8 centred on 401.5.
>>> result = 4.00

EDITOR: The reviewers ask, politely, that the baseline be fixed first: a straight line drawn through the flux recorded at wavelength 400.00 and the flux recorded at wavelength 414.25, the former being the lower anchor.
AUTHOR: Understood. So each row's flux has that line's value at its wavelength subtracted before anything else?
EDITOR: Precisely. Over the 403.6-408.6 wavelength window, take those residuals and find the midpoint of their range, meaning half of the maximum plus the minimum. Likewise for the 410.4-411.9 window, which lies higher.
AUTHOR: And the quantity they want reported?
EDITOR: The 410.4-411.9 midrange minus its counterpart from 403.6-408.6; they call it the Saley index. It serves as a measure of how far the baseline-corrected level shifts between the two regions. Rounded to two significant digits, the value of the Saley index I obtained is -0.19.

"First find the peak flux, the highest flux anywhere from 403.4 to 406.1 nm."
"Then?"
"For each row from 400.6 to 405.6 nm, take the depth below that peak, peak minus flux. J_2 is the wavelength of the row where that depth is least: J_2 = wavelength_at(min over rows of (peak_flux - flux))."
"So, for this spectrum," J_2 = 403.00 nm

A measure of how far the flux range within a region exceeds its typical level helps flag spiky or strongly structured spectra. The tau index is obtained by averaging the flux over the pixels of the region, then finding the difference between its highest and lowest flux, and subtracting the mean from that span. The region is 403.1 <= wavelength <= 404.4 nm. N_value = -3.87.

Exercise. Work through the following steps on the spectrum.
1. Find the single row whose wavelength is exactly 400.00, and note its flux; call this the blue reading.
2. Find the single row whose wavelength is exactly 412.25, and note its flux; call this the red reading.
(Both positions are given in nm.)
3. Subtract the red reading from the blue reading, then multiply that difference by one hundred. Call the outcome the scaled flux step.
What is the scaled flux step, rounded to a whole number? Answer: 26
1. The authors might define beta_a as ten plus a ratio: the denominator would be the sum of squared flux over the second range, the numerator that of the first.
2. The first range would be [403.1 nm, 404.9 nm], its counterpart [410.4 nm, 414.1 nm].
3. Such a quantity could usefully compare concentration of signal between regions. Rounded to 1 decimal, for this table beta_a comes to 10.6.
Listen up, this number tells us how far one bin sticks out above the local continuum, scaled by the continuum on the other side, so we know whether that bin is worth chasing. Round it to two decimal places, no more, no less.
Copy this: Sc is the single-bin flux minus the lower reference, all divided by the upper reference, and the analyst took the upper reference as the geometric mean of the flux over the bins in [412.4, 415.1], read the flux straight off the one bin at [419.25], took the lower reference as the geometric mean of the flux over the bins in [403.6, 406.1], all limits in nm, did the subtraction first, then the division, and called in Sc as -0.15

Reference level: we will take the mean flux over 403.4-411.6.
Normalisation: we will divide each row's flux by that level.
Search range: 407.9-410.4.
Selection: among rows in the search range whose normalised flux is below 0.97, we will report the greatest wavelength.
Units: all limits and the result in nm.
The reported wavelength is 410.00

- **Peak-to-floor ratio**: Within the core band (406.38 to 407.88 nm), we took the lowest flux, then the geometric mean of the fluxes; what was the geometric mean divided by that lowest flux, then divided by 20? 0.0555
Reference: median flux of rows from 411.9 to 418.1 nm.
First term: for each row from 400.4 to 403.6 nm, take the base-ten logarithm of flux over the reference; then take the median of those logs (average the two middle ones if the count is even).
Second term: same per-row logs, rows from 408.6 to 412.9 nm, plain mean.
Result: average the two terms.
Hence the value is -0.010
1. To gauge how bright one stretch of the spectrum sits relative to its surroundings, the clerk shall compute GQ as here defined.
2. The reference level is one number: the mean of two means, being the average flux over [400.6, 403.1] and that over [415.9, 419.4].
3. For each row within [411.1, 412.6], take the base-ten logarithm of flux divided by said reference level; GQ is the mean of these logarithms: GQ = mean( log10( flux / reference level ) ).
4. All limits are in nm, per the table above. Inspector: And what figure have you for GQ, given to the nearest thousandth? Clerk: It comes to -0.006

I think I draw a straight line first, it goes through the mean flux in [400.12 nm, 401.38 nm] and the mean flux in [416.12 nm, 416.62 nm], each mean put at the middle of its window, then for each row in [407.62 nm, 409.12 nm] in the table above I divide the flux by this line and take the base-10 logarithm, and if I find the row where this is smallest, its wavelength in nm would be 408.50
